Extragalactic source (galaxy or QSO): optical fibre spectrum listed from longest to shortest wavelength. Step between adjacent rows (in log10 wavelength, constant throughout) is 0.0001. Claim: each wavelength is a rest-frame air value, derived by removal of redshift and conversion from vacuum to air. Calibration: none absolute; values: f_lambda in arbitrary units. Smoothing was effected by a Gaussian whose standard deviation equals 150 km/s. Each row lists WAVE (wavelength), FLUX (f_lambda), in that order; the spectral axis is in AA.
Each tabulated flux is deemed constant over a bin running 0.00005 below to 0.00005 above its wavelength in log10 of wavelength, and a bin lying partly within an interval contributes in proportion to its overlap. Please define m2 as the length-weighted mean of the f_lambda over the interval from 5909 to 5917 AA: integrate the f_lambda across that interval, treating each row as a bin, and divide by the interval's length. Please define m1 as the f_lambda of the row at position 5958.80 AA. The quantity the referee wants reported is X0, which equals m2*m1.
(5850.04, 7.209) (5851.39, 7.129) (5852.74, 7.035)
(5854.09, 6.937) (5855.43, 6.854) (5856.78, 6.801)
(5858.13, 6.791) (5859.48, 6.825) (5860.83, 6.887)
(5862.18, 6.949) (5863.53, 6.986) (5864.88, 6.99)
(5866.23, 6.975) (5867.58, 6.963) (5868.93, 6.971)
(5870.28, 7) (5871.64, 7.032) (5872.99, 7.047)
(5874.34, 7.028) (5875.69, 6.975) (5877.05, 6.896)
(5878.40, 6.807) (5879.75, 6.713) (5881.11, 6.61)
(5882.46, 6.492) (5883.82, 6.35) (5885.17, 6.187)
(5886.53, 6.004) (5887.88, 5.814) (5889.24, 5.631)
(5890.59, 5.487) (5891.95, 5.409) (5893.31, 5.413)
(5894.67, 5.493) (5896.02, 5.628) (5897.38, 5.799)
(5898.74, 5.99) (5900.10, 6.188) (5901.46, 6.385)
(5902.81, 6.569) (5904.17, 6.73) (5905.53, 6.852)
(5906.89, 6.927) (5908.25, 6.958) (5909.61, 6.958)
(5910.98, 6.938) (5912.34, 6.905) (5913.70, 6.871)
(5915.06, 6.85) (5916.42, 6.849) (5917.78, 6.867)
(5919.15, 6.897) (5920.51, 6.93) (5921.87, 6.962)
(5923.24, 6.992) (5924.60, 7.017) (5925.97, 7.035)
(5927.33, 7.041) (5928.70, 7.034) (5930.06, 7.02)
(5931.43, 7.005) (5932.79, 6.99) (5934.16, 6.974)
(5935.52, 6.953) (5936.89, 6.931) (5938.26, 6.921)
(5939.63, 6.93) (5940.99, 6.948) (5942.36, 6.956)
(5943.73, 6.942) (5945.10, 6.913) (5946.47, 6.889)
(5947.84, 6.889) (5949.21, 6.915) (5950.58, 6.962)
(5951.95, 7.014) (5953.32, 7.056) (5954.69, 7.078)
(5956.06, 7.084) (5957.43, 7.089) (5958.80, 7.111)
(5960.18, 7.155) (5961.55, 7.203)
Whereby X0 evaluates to 49.0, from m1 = 7.111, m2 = 6.89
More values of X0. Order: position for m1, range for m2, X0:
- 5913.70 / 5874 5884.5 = 46.2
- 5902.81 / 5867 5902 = 41.5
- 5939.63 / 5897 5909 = 45.1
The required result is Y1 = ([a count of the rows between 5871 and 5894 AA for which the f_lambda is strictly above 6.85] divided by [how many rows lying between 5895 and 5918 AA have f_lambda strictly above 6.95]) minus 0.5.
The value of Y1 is 2.0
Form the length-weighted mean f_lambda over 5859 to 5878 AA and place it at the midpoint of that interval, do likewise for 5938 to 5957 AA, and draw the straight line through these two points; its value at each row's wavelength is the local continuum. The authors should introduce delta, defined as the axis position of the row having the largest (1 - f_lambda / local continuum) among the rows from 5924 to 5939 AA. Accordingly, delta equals 5938.26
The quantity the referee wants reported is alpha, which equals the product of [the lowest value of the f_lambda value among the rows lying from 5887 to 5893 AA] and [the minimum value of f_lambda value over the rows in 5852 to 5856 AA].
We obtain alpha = 37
